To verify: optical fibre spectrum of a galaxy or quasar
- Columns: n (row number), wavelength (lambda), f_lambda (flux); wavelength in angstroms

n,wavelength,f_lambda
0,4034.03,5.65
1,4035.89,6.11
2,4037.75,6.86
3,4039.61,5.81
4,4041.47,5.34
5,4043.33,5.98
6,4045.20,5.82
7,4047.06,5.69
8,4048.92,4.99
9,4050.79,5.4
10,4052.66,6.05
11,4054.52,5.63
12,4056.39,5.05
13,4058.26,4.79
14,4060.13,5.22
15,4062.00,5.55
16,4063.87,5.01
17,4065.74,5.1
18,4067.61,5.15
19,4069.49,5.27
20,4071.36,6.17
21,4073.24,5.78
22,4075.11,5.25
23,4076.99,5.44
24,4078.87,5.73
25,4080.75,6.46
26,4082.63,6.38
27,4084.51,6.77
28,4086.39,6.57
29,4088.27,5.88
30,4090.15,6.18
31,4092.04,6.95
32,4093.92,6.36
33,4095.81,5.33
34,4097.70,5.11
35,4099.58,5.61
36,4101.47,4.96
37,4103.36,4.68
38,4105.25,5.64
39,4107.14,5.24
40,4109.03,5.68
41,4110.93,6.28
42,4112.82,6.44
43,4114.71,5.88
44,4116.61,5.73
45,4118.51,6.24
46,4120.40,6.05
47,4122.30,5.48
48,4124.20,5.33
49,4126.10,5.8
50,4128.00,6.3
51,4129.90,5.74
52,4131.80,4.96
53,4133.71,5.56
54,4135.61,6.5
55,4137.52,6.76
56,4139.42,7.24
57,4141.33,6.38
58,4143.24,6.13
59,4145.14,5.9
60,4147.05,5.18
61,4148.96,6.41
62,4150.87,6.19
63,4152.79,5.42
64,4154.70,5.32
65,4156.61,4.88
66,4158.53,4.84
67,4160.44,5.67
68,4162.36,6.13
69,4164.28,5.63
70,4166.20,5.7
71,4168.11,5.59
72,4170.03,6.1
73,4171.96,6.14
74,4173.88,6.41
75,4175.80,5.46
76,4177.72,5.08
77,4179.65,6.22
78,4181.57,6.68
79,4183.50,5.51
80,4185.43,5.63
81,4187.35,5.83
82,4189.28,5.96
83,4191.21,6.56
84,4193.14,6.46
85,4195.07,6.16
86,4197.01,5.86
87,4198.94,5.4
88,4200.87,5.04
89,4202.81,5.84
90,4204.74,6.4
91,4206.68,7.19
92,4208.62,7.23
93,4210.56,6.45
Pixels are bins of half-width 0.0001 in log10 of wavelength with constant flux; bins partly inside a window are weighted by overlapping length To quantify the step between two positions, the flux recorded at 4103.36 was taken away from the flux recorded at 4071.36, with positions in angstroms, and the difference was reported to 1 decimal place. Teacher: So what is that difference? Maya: 1.5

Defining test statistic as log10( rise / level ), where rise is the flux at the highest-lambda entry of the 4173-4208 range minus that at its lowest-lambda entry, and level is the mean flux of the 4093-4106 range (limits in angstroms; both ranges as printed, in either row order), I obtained -0.84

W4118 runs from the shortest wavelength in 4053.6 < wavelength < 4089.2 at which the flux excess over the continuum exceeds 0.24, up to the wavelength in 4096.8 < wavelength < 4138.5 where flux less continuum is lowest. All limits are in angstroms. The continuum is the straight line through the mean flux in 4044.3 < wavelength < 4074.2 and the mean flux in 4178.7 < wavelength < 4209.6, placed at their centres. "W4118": 32.0 angstroms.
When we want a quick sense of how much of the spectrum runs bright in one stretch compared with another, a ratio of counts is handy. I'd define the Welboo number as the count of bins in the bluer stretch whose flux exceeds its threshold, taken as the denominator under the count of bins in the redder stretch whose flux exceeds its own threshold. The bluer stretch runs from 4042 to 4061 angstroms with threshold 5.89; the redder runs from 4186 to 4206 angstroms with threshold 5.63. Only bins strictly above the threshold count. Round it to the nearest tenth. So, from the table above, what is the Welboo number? 4.0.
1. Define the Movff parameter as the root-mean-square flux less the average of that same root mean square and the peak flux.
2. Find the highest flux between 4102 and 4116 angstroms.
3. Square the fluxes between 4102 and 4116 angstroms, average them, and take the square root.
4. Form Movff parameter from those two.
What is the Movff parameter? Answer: -0.36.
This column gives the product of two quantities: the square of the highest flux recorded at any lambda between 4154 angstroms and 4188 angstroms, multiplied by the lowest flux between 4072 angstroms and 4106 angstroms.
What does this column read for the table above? 209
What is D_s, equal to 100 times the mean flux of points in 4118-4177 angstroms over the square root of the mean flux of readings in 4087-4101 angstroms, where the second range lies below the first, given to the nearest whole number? 241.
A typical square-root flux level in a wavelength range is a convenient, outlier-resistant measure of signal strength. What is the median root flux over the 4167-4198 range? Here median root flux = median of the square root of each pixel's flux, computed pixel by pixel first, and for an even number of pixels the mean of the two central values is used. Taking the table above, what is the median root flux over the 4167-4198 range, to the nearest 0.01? 2.46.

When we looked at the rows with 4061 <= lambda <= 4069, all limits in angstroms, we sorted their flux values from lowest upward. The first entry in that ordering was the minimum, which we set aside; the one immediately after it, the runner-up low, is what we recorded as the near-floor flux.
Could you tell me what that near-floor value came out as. 5.1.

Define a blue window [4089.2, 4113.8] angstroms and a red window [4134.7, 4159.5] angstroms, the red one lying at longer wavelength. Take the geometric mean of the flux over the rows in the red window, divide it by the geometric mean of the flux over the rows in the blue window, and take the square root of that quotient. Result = 1.02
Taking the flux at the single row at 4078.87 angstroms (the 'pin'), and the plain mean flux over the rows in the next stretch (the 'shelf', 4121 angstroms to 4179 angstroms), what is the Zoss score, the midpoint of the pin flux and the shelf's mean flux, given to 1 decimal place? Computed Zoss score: 5.8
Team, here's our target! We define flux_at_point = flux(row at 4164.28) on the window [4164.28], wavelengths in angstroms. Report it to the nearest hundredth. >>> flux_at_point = 5.63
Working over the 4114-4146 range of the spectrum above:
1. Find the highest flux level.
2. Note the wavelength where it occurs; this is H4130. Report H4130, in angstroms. 4139.42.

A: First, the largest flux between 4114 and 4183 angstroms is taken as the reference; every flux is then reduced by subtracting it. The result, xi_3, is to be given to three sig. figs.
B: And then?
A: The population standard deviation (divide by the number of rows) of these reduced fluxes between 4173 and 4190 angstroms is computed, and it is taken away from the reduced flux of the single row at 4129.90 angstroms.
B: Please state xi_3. -1.98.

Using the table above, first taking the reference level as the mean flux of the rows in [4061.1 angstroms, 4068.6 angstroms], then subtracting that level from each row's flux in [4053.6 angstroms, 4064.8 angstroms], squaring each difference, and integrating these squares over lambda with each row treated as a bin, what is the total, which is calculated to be 1.0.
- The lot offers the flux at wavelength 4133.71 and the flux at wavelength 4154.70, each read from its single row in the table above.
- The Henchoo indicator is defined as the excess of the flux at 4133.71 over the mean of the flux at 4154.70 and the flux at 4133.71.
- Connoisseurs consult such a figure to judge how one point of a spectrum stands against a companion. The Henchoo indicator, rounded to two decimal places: 0.12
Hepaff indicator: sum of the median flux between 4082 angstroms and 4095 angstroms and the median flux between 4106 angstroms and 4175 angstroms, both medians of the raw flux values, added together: 12.2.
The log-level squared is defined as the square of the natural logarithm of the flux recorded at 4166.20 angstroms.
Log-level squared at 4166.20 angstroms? 3.03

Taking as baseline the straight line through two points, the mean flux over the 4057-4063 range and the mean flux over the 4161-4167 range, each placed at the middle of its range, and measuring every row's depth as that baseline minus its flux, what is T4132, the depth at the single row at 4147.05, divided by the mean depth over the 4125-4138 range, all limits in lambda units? -2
